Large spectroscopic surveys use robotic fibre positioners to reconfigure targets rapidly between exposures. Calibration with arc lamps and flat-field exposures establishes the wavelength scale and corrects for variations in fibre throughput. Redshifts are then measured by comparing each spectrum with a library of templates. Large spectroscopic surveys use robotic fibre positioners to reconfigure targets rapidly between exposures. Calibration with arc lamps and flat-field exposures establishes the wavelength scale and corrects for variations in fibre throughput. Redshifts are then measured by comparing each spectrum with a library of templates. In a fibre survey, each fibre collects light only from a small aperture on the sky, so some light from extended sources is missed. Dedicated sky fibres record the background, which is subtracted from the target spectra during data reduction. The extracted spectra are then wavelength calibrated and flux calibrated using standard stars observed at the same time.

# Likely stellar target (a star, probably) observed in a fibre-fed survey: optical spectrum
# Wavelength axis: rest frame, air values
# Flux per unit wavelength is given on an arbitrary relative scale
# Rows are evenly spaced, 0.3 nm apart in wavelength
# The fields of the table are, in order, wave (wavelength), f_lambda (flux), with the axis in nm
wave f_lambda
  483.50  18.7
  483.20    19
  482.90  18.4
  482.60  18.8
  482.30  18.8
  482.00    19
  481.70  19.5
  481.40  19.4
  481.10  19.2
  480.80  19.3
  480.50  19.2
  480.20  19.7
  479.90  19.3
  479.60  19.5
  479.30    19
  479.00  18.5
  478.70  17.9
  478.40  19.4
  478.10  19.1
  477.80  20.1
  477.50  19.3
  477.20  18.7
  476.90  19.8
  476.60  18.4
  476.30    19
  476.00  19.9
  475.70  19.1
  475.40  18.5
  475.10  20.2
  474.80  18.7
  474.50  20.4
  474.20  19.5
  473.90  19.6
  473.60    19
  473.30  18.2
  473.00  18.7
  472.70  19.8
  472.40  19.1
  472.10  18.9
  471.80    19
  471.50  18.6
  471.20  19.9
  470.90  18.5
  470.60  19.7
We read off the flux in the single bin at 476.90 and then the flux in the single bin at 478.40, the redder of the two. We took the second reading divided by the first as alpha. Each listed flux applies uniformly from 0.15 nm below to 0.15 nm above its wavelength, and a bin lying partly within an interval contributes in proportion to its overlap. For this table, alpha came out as 0.98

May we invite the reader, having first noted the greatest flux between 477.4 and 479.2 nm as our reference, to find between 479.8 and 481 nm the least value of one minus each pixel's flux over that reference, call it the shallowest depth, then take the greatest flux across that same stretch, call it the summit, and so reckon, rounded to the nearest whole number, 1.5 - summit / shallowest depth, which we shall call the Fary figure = -988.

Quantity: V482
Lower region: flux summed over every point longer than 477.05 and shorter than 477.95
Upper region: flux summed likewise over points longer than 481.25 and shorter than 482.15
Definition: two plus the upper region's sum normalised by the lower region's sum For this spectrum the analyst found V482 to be 3.00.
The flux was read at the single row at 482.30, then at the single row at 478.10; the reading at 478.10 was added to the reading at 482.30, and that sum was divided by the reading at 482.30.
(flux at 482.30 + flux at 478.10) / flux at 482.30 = 2.02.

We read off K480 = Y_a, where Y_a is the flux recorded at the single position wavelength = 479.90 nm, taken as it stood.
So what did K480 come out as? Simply 19.3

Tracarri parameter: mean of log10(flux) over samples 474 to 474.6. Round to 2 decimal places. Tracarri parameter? 1.30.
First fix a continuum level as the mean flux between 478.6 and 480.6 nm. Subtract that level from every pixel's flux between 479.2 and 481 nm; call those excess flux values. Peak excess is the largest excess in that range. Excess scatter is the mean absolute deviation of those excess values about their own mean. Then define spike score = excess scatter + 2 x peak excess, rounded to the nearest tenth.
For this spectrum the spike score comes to 1.5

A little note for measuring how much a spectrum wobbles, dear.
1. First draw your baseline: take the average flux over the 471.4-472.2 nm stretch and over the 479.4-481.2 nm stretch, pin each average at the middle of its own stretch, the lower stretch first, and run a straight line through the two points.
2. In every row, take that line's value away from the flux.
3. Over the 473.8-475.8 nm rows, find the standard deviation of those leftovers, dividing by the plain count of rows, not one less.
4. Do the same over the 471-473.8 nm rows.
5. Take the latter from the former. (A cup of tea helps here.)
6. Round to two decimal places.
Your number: 0.15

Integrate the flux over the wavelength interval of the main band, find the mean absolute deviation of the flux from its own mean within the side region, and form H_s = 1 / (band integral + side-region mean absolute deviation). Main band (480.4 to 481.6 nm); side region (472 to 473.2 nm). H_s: 0.0426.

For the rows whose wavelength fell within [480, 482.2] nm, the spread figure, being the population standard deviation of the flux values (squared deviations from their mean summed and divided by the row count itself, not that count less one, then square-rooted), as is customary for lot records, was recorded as 0.21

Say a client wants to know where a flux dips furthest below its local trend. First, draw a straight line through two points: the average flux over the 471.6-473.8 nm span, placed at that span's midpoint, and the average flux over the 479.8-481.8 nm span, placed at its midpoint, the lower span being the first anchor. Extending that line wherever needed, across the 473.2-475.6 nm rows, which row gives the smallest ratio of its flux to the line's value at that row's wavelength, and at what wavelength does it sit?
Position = 473.30 nm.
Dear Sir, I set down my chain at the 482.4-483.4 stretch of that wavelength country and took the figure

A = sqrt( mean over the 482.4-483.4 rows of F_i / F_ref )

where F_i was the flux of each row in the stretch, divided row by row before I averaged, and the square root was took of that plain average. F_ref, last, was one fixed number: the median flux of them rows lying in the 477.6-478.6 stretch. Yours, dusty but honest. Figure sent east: 0.98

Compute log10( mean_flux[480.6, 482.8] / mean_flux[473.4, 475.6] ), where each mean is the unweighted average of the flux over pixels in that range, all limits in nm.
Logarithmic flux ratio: -0.006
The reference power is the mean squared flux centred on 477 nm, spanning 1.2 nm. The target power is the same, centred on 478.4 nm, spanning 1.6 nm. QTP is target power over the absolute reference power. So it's 1.00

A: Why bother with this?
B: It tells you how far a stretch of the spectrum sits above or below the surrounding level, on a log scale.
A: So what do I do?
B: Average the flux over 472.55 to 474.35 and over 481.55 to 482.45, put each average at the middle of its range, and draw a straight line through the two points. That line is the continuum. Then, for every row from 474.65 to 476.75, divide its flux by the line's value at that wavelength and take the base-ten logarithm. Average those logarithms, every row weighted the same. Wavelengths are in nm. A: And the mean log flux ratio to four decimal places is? -0.0005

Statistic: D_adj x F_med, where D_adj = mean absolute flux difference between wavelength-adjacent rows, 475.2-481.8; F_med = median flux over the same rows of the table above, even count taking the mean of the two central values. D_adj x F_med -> 12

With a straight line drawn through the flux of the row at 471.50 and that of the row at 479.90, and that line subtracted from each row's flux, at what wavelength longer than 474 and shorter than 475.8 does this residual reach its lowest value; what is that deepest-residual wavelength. 475.40 nm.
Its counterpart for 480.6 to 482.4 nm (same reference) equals 482.30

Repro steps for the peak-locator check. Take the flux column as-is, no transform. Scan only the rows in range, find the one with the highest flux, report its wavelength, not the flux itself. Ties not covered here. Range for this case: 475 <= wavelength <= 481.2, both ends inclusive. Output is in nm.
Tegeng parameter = 475.10 nm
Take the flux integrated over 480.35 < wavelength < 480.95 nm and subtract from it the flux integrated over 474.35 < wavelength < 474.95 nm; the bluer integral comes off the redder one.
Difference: -0.18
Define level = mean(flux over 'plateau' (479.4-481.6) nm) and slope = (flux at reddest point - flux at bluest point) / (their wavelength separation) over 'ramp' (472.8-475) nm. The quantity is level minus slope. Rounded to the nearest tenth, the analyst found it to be 19.4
